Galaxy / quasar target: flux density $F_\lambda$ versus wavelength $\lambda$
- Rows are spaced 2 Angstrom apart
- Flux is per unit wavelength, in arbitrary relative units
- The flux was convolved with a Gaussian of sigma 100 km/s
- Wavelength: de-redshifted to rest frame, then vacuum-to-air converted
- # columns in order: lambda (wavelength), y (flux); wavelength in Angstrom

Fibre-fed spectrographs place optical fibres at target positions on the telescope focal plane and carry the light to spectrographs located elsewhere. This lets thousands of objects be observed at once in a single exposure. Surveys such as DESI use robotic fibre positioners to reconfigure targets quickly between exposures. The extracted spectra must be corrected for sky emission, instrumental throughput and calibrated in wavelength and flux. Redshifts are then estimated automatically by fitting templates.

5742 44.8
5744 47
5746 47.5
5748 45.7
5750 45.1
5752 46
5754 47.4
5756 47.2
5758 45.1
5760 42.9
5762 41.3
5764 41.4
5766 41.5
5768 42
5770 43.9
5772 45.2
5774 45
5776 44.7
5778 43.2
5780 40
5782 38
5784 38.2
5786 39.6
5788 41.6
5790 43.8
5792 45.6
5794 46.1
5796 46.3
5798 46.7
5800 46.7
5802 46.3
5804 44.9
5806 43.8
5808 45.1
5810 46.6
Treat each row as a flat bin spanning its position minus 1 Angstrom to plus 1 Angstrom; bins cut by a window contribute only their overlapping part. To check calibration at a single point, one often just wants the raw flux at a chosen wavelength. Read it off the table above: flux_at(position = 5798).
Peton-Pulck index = 46.7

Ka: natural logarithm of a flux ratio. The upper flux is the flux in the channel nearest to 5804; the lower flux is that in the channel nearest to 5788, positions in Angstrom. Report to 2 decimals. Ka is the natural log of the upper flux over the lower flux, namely 0.08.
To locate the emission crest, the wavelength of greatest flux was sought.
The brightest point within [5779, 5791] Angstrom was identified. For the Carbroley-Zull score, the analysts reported 5790 Angstrom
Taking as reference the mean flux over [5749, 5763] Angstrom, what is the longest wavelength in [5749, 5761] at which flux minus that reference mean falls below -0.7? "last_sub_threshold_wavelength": 5760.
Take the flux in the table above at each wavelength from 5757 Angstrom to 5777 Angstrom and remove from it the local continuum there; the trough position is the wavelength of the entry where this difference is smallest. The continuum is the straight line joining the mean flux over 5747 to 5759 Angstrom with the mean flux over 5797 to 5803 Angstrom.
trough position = 5762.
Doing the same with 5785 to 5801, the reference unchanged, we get 5786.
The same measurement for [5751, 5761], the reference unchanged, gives 5760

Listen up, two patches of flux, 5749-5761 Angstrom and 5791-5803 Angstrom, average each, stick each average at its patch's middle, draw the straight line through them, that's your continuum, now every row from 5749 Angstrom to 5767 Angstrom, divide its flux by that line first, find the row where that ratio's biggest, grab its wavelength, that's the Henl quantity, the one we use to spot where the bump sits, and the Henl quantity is 5754 Angstrom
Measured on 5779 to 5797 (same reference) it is 5796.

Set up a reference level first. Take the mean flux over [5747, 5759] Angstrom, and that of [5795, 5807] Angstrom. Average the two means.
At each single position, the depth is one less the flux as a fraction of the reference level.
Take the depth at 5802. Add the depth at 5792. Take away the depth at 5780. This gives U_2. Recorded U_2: -0.13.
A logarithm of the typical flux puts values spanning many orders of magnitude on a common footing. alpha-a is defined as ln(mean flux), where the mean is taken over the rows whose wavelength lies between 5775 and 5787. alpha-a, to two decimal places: 3.70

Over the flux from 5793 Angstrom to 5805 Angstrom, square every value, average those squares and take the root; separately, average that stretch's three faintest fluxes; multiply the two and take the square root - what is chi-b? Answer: 46.0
